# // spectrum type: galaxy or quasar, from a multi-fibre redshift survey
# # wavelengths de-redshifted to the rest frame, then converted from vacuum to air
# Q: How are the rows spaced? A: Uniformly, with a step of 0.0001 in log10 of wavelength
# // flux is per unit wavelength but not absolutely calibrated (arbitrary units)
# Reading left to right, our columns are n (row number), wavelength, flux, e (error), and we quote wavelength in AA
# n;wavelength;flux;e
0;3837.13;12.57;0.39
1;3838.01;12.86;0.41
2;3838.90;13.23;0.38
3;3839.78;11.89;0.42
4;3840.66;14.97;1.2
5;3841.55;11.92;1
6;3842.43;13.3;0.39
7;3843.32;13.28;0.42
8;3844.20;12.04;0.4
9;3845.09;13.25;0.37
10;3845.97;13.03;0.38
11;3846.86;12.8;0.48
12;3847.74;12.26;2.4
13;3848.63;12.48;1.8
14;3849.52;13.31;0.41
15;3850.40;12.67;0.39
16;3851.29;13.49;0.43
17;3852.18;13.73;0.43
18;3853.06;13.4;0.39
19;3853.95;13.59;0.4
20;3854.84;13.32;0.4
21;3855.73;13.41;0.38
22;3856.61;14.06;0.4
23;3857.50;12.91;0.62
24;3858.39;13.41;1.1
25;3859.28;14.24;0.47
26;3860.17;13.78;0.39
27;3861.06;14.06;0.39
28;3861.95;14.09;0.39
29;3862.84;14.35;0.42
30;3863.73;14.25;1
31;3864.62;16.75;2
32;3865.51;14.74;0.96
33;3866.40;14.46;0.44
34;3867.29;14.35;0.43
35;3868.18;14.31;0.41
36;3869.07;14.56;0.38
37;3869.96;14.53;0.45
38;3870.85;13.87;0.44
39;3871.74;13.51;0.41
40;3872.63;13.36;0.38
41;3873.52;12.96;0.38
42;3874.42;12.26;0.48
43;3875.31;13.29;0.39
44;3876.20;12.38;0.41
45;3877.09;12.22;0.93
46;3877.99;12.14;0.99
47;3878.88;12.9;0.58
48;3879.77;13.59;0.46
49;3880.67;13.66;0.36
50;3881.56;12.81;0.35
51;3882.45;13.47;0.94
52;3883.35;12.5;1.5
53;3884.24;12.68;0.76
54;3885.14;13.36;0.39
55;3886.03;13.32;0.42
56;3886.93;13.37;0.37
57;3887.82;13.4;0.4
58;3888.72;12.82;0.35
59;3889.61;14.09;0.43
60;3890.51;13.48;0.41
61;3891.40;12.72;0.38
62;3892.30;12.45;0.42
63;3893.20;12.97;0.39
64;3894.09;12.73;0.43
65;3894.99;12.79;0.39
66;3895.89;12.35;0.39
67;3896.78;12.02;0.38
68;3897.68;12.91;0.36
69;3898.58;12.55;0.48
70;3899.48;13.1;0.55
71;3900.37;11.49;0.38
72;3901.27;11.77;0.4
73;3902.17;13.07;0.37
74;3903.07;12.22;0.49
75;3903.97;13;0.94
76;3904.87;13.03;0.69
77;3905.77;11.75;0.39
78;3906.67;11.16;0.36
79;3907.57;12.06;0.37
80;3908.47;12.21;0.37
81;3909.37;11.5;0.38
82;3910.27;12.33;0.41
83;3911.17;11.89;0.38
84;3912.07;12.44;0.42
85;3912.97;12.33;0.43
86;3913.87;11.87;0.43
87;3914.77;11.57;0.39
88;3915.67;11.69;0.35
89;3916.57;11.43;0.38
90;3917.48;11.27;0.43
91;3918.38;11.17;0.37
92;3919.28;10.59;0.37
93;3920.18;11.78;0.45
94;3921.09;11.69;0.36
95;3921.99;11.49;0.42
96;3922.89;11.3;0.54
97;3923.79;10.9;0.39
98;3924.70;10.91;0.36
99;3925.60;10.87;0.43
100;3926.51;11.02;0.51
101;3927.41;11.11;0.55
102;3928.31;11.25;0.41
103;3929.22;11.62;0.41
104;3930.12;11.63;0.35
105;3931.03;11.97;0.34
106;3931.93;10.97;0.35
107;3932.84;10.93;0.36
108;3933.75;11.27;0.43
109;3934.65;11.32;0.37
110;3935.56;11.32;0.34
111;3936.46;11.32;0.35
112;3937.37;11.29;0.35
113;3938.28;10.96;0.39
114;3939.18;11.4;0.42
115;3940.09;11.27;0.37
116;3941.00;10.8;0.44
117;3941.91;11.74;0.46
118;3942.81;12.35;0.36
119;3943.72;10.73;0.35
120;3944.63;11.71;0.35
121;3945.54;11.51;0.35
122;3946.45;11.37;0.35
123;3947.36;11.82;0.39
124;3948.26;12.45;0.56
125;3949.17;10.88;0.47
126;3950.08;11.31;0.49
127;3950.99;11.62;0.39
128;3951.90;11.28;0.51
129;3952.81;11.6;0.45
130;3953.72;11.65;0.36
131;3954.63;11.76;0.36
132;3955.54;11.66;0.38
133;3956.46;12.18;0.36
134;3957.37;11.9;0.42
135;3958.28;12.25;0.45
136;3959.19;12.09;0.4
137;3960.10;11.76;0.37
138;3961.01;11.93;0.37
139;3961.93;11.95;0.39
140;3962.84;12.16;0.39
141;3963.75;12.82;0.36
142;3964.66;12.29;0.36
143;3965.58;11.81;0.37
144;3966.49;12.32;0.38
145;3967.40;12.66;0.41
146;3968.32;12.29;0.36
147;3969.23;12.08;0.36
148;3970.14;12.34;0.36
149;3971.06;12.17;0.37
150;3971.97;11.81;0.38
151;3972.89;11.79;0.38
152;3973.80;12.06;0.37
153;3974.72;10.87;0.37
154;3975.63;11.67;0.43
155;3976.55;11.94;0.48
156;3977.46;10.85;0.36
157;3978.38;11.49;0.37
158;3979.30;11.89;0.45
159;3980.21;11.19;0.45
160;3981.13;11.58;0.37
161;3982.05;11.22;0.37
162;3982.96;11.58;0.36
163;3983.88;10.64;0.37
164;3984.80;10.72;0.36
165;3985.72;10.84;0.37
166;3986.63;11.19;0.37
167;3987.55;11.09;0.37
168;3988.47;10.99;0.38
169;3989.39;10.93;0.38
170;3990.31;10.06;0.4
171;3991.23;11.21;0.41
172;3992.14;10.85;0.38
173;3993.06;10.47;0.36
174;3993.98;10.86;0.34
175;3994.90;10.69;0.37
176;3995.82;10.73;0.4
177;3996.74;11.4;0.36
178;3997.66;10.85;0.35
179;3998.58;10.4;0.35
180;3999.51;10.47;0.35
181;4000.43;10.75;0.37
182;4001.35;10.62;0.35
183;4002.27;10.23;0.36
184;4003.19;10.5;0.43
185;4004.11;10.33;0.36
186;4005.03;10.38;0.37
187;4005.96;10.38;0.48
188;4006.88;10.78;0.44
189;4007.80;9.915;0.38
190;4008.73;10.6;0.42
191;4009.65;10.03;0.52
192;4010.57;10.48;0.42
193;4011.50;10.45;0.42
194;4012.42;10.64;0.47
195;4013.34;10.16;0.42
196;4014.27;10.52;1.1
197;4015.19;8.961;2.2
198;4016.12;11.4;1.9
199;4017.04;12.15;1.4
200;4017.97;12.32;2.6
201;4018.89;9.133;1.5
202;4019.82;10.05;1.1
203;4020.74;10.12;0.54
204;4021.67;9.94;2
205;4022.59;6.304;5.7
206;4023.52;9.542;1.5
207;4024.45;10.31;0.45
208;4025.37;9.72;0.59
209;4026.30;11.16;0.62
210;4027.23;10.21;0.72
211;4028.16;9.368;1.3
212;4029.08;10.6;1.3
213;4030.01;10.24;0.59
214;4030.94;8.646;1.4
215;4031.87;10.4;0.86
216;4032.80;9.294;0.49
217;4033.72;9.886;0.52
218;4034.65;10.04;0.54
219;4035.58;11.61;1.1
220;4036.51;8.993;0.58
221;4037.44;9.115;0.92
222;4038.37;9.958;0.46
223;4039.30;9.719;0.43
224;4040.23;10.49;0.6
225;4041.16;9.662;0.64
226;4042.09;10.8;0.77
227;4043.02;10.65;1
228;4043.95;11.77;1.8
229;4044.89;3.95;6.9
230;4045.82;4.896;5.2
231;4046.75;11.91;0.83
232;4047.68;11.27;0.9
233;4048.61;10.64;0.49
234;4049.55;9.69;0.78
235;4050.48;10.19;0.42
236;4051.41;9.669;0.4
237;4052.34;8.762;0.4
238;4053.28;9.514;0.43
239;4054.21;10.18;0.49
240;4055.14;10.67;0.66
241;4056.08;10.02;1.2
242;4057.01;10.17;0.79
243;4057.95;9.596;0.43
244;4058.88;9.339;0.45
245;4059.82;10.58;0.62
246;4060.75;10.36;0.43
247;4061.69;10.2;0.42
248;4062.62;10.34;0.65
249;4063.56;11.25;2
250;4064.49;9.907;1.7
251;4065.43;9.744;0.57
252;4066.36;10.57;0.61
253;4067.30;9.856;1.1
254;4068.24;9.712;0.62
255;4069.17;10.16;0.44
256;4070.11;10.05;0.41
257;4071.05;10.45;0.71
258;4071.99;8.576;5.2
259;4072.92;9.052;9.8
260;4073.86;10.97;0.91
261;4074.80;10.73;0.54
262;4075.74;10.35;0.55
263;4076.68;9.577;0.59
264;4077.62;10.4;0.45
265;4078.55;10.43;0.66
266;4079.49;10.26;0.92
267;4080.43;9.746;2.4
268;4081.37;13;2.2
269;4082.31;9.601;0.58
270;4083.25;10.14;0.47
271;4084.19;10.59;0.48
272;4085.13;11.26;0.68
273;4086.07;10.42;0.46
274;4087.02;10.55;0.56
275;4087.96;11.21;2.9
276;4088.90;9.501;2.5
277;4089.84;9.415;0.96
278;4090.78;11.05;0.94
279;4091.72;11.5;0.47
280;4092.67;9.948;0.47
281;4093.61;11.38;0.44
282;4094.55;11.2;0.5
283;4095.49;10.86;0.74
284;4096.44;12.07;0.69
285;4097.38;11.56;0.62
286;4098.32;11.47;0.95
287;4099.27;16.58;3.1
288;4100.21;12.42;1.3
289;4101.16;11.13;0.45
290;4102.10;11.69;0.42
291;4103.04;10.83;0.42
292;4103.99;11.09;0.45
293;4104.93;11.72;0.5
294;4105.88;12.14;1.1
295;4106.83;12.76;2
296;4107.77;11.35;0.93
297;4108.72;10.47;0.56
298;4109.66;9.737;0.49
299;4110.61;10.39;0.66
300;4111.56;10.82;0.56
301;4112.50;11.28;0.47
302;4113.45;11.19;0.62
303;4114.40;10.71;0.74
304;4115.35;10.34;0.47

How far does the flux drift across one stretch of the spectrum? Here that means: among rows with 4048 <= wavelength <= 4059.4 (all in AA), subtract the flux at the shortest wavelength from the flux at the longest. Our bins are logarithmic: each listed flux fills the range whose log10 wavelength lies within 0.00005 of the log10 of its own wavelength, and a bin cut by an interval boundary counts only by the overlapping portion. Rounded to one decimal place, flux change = -1.3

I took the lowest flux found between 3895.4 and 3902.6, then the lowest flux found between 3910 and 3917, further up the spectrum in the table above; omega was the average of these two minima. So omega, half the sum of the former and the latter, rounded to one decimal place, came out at 11.5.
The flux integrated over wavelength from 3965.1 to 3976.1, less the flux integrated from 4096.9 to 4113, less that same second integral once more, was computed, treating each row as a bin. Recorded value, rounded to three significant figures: -242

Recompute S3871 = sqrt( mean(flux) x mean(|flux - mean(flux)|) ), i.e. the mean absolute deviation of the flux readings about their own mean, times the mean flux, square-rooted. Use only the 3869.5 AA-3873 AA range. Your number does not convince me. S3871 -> 2.30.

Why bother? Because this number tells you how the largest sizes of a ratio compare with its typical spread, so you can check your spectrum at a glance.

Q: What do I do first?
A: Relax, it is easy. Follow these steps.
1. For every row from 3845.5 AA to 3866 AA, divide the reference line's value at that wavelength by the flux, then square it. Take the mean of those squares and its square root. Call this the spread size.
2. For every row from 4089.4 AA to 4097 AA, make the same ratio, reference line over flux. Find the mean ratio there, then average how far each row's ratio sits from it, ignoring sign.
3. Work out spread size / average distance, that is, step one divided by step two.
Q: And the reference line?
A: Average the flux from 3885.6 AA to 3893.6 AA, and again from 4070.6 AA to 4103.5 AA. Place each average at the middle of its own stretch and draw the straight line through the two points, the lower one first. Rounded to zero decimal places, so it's 16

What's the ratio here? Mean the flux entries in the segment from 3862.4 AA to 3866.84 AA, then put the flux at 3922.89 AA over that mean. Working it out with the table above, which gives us 0.76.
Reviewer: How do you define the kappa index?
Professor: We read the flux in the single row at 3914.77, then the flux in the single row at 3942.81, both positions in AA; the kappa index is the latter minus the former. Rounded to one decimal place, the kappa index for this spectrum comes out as 0.8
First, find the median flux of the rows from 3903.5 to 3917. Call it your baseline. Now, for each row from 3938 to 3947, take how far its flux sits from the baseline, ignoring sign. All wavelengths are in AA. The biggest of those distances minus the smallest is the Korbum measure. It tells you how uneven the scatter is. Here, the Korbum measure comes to 1.0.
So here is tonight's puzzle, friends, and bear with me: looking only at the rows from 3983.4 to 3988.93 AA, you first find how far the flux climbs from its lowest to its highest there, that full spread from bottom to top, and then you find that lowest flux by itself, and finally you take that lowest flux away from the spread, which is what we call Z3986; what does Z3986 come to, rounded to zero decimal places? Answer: -10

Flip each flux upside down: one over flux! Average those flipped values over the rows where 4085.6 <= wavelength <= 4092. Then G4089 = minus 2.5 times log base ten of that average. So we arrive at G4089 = 2.55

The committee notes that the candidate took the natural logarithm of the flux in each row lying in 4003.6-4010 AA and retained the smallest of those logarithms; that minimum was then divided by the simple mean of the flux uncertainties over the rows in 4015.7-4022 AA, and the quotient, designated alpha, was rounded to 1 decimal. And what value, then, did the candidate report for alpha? 1.5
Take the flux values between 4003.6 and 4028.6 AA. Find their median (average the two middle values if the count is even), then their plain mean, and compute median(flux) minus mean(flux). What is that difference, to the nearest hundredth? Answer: 0.11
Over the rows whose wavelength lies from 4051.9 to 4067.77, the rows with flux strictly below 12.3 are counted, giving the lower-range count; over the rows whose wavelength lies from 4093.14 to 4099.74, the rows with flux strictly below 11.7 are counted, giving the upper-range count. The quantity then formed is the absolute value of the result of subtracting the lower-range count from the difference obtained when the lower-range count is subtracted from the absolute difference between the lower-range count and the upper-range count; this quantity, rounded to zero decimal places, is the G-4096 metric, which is 22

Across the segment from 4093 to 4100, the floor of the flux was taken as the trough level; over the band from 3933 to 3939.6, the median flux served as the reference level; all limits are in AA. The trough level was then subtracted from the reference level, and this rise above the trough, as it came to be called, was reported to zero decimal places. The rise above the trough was 0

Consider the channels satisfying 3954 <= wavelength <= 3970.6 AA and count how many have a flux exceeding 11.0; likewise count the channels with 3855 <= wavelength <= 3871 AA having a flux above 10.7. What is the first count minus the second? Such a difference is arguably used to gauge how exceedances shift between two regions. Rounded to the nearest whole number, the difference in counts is 0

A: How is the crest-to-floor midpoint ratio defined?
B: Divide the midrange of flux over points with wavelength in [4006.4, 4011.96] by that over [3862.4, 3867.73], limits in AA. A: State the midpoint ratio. 0.67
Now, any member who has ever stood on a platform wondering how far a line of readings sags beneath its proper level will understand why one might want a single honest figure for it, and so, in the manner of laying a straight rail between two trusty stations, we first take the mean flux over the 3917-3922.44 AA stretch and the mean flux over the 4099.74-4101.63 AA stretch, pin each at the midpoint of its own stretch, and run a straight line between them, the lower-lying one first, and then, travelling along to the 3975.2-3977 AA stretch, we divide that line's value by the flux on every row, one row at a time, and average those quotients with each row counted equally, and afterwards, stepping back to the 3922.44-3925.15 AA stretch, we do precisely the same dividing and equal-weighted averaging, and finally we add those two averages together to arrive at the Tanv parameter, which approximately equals 2.00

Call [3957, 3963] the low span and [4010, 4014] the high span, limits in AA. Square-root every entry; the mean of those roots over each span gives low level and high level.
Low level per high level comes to 1.07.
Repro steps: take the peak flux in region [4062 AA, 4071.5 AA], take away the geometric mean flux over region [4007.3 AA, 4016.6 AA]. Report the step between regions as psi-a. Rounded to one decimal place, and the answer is 1.0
